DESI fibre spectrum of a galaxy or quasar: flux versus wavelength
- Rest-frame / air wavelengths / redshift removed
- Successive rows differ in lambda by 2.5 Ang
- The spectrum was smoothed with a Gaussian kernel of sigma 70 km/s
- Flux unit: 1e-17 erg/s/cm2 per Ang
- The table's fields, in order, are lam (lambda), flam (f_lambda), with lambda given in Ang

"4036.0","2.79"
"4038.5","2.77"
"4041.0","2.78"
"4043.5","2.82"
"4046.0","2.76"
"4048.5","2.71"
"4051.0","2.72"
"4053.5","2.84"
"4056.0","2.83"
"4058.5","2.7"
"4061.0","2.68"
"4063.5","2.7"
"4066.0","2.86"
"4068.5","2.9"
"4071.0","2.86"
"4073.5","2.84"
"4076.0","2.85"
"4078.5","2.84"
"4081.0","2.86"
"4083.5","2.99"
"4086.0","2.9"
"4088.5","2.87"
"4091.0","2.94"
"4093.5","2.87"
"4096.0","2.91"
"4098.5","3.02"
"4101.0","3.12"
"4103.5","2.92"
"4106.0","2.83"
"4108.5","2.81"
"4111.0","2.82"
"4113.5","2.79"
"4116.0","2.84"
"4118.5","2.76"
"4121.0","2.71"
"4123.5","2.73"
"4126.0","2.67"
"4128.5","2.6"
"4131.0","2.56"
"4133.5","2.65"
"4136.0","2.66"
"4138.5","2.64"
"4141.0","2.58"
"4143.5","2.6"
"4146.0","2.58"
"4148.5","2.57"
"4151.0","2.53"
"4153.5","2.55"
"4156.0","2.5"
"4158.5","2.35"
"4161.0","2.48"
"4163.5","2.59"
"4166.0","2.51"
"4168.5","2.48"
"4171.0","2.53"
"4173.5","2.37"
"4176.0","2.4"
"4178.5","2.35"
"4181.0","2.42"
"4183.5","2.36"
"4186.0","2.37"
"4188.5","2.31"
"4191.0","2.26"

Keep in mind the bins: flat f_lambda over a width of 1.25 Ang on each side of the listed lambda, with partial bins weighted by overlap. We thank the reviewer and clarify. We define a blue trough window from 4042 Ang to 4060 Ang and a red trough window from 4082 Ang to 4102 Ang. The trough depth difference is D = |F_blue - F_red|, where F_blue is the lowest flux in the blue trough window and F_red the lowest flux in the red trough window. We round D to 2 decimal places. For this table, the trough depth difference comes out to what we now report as 0.17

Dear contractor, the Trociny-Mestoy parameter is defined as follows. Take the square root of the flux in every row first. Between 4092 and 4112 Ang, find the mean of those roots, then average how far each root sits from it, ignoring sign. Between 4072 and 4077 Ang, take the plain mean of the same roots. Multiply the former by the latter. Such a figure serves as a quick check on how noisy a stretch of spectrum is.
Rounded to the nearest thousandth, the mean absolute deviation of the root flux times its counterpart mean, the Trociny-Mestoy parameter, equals 0.040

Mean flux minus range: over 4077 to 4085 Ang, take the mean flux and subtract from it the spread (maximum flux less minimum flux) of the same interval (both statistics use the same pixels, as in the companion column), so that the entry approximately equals 2.75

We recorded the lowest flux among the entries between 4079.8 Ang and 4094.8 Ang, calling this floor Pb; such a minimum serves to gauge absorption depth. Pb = 2.86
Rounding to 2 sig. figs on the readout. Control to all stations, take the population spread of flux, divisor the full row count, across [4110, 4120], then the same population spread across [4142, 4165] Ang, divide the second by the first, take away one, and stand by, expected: 1.4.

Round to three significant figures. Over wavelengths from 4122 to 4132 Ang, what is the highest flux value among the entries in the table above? 2.73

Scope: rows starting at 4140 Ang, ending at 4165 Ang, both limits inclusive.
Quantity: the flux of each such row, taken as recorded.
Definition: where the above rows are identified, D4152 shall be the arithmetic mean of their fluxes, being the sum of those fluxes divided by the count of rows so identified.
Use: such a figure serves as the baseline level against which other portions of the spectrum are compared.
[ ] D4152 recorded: 2.53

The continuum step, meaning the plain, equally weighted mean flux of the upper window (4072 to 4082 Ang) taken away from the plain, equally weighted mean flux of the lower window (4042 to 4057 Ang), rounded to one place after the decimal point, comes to -0.1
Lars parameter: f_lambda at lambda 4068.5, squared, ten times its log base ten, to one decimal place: 9.2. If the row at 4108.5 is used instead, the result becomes 9.0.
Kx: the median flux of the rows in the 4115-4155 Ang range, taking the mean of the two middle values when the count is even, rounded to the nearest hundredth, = 2.62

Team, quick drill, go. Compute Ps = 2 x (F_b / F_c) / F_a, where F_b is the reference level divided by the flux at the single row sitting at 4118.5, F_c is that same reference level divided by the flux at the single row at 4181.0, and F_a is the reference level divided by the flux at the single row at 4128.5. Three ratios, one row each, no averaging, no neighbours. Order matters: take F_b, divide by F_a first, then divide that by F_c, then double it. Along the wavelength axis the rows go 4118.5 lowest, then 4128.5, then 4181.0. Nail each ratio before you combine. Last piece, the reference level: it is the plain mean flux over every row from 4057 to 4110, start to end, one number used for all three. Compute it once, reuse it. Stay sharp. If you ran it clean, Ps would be 1.59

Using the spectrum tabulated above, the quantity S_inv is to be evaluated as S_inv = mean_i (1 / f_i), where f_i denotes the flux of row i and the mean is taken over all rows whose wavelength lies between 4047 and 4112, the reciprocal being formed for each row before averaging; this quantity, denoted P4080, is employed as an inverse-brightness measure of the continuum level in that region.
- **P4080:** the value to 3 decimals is 0.351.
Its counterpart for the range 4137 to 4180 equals 0.399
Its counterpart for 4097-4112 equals 0.343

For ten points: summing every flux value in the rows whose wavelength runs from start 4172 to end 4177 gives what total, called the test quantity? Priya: 4.77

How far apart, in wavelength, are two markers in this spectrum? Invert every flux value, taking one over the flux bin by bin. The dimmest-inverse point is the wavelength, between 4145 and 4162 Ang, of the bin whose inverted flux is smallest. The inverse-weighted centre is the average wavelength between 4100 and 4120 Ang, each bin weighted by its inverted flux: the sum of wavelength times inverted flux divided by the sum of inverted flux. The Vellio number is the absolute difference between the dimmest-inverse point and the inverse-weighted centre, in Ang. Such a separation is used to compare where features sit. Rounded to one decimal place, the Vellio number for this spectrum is 36.1 Ang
